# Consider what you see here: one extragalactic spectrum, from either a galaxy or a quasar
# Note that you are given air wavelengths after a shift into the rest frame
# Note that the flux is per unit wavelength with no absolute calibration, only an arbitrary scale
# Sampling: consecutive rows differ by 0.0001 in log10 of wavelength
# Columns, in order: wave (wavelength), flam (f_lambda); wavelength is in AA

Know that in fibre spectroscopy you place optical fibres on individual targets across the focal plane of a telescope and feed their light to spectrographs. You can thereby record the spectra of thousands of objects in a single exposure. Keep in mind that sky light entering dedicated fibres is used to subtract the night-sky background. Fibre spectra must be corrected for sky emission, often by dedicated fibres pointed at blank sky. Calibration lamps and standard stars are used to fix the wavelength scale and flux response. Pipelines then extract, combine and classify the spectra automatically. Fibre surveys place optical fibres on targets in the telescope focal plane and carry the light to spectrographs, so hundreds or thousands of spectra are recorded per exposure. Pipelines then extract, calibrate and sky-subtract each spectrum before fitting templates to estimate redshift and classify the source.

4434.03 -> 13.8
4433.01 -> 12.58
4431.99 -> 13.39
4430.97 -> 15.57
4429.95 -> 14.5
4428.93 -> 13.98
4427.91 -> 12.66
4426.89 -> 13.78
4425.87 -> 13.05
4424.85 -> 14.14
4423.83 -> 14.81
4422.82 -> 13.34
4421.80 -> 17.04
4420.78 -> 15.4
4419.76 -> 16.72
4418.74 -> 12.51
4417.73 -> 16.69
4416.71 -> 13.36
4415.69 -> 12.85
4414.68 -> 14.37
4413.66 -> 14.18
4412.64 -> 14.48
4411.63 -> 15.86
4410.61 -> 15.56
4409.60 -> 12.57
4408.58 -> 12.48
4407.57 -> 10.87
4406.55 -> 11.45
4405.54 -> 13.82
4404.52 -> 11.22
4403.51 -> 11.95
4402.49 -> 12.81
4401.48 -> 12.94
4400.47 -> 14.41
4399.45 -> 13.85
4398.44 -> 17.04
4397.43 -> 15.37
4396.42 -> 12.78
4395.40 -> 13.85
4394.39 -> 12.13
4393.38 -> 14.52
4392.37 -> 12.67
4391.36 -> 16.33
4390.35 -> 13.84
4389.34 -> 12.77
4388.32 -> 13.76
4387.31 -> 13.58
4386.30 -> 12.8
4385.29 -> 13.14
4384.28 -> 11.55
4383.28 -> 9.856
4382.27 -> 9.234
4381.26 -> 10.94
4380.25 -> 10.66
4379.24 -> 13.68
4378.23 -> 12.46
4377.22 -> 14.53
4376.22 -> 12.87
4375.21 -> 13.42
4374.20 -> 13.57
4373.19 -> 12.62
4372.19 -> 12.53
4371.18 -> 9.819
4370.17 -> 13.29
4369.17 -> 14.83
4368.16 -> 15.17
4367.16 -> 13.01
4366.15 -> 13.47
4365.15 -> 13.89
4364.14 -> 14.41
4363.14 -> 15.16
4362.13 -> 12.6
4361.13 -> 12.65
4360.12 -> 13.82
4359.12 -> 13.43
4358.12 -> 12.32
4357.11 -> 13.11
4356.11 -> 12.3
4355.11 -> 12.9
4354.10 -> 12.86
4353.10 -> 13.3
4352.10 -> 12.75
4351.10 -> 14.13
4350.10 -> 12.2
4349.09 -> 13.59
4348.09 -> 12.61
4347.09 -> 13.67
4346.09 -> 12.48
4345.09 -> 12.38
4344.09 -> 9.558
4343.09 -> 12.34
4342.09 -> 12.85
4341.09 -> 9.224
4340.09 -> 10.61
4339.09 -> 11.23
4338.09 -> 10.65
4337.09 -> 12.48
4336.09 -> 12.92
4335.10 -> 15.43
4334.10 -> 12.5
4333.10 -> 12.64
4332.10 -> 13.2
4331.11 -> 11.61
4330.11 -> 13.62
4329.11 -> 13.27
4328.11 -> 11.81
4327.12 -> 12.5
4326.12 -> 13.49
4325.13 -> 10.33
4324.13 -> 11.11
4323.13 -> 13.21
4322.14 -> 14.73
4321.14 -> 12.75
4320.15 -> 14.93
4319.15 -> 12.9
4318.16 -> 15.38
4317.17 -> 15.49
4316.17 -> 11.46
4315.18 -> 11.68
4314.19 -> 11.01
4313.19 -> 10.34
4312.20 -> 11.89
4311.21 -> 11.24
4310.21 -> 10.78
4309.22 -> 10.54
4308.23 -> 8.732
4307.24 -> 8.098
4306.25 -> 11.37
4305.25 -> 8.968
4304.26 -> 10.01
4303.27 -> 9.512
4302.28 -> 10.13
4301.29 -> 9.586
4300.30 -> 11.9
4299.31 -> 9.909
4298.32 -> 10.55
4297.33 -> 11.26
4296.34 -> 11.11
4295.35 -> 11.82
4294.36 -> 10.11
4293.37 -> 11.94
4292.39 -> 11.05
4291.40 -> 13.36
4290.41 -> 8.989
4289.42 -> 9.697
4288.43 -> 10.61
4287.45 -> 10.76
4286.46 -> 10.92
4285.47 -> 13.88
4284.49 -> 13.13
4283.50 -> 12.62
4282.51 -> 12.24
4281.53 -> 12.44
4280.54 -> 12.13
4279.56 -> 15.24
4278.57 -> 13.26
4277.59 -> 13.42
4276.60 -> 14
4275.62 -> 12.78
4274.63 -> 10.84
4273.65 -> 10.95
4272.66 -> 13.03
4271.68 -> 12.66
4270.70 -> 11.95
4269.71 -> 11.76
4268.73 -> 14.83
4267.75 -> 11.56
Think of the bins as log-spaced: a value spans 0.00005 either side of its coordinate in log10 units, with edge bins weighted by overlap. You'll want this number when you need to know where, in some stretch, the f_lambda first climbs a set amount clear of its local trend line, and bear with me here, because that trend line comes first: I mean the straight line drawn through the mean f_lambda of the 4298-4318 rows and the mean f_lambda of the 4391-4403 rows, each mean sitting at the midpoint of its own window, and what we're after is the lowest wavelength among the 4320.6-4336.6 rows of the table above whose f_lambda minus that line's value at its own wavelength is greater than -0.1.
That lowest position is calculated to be 4321.14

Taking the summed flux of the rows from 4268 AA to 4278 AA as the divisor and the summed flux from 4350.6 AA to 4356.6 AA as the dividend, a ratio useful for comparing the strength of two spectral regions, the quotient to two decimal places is 0.62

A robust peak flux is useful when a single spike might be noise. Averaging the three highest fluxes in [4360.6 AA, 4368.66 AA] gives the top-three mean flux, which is 14.9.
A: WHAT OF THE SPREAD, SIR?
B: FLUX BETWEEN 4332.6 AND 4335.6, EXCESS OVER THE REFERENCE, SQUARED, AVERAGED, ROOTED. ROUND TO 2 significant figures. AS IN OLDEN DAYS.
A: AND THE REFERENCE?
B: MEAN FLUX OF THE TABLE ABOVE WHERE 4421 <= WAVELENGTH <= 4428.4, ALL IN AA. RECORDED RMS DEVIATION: 1.5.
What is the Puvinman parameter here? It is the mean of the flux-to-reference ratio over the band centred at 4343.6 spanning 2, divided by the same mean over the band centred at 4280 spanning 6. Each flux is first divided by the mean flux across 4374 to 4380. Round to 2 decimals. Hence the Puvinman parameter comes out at 0.83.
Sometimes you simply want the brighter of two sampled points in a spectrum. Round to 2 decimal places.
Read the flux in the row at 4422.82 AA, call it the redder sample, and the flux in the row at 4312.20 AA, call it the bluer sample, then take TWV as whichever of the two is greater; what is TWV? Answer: 13.34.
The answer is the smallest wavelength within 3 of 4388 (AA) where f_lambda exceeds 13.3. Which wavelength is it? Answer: 4387.31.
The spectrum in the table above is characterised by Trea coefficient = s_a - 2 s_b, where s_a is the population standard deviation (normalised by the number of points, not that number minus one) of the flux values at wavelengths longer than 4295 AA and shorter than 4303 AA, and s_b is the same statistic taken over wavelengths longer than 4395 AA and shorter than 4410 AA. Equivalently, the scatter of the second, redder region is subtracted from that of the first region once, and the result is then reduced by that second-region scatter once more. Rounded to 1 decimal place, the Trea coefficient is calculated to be -2.3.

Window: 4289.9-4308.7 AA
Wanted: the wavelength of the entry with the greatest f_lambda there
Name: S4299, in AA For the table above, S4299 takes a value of 4291.40 AA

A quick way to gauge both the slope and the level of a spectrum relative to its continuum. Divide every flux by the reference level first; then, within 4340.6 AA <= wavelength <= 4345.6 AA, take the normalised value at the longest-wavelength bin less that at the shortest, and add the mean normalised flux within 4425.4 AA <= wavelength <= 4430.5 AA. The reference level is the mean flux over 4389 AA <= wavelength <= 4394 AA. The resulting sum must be 1.2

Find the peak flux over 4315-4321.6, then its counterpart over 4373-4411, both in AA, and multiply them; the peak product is 264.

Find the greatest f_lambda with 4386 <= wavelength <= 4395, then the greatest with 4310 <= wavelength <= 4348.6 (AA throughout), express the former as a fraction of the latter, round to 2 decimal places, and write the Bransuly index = 1.05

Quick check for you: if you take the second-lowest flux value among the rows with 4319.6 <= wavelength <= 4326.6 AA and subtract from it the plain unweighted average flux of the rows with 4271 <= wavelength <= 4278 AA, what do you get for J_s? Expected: -1.4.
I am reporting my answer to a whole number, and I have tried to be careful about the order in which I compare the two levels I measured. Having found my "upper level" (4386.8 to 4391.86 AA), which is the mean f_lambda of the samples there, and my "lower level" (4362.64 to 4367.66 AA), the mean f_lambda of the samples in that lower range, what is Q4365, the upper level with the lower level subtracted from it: 0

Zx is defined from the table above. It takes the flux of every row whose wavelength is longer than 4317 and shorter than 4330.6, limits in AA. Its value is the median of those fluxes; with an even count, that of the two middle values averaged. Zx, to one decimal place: 13.2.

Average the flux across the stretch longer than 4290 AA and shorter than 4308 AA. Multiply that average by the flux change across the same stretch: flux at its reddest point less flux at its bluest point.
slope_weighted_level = -9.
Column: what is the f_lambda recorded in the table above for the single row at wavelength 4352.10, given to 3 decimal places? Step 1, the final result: 12.750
